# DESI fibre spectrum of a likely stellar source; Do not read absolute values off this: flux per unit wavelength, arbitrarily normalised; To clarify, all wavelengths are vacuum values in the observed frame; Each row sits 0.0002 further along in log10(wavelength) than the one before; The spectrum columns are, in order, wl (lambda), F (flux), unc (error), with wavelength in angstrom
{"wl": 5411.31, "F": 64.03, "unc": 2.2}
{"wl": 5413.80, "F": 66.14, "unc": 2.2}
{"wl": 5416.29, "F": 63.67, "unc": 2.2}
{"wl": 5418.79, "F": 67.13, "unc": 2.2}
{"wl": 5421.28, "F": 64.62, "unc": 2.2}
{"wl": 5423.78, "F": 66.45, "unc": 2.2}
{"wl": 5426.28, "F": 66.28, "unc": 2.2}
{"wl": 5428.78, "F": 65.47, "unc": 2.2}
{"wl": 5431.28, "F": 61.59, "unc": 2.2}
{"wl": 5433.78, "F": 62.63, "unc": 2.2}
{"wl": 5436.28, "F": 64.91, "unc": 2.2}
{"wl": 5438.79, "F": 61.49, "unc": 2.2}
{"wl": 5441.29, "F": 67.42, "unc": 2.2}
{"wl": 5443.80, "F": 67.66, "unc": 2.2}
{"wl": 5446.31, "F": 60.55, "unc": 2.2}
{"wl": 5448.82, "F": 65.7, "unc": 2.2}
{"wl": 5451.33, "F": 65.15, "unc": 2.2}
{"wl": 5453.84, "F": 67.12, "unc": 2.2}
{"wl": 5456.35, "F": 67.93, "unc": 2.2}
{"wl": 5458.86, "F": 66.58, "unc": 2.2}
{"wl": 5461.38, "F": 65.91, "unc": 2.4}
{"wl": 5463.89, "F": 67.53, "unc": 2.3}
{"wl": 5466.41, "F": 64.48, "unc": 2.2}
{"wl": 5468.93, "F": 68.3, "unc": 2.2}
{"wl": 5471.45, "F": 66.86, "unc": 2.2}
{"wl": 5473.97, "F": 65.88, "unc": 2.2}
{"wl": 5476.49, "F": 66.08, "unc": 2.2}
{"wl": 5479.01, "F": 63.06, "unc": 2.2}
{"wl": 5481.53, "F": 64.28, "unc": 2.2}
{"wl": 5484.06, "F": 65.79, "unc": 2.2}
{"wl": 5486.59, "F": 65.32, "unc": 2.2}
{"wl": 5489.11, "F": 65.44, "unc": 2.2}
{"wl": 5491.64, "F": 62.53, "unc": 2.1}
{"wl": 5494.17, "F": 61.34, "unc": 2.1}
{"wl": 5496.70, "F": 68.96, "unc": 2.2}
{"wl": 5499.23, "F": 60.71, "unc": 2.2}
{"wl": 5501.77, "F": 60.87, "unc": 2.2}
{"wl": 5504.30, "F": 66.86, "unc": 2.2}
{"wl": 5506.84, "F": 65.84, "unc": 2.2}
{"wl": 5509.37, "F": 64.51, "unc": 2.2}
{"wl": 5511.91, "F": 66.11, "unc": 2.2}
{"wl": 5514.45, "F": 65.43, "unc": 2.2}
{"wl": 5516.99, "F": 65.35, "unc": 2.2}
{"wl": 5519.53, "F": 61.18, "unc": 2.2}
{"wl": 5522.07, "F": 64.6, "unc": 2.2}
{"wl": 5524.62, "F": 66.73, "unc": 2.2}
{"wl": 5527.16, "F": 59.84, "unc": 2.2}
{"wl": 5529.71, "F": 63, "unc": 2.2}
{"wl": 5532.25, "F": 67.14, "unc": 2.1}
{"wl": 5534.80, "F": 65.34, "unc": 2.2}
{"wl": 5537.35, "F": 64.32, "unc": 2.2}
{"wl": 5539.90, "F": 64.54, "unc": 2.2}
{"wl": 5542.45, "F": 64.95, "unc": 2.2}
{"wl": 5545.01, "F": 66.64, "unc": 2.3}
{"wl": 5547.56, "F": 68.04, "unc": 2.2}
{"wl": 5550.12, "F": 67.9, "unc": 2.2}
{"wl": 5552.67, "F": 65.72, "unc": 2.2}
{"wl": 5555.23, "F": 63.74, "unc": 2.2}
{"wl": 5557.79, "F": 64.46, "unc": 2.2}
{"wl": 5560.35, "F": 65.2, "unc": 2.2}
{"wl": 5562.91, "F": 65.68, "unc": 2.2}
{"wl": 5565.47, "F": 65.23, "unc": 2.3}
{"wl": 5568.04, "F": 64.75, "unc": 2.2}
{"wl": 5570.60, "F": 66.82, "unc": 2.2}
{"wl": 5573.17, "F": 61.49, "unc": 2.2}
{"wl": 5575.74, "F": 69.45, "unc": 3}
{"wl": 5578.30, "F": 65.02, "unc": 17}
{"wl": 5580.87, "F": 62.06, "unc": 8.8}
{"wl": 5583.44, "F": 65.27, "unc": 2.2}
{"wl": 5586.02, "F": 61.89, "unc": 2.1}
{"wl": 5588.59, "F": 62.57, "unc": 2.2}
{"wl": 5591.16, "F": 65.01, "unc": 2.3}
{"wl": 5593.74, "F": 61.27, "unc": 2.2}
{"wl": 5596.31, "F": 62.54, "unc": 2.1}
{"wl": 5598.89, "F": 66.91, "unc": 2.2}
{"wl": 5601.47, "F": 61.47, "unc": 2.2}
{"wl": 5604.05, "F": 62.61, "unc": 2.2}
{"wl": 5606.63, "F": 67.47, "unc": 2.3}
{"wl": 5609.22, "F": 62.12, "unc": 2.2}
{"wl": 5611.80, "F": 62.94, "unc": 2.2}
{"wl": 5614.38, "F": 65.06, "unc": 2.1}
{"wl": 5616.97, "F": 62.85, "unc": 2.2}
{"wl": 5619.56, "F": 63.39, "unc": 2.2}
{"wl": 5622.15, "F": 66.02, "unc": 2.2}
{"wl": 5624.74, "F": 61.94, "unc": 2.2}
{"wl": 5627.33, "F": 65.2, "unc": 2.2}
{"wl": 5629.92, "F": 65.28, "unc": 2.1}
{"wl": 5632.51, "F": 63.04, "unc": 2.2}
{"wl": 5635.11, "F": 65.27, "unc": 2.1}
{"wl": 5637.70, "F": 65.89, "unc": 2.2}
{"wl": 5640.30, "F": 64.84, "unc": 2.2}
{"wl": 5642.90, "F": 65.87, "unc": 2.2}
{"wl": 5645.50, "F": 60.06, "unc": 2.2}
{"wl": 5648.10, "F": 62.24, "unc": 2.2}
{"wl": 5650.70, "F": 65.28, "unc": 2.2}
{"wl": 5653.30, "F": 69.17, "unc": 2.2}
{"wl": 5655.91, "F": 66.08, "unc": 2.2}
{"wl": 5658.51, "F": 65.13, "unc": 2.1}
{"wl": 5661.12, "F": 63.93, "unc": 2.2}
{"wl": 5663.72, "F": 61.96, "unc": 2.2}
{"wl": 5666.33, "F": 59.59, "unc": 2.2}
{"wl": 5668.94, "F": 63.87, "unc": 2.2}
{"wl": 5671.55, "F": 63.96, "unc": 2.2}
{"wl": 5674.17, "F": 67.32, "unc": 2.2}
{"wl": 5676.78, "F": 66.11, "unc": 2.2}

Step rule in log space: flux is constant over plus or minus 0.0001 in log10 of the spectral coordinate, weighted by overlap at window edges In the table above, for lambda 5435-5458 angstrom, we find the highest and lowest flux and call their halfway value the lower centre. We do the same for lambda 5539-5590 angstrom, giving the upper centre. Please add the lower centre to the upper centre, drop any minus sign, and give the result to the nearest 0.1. 129.7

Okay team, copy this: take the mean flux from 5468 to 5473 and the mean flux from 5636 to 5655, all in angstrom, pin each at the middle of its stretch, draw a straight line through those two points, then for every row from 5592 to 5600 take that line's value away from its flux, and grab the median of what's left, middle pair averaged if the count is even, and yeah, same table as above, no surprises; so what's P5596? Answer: -3.0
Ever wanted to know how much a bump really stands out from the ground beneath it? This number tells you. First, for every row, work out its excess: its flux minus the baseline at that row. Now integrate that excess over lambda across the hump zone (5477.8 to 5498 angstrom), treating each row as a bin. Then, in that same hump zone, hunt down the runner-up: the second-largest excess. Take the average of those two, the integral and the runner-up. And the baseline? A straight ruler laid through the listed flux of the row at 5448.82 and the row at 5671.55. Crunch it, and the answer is -8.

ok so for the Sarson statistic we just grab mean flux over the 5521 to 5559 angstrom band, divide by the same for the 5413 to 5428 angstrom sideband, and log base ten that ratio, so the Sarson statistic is -0.004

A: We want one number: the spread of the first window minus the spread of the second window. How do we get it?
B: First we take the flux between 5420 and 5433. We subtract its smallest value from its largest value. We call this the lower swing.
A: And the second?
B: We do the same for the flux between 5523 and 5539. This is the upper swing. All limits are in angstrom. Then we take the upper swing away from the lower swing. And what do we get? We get -2.4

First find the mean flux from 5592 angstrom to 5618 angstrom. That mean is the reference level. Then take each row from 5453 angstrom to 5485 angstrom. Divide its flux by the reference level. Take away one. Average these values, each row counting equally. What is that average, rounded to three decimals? 0.041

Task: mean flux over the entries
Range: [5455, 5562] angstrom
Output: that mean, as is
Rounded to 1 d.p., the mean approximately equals 65.1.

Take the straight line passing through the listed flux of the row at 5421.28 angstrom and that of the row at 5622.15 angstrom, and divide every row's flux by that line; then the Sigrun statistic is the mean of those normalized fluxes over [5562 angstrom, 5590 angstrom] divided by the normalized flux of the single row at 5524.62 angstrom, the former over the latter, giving 0.962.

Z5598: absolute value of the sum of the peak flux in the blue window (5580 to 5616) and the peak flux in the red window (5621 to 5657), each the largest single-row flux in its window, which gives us 137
